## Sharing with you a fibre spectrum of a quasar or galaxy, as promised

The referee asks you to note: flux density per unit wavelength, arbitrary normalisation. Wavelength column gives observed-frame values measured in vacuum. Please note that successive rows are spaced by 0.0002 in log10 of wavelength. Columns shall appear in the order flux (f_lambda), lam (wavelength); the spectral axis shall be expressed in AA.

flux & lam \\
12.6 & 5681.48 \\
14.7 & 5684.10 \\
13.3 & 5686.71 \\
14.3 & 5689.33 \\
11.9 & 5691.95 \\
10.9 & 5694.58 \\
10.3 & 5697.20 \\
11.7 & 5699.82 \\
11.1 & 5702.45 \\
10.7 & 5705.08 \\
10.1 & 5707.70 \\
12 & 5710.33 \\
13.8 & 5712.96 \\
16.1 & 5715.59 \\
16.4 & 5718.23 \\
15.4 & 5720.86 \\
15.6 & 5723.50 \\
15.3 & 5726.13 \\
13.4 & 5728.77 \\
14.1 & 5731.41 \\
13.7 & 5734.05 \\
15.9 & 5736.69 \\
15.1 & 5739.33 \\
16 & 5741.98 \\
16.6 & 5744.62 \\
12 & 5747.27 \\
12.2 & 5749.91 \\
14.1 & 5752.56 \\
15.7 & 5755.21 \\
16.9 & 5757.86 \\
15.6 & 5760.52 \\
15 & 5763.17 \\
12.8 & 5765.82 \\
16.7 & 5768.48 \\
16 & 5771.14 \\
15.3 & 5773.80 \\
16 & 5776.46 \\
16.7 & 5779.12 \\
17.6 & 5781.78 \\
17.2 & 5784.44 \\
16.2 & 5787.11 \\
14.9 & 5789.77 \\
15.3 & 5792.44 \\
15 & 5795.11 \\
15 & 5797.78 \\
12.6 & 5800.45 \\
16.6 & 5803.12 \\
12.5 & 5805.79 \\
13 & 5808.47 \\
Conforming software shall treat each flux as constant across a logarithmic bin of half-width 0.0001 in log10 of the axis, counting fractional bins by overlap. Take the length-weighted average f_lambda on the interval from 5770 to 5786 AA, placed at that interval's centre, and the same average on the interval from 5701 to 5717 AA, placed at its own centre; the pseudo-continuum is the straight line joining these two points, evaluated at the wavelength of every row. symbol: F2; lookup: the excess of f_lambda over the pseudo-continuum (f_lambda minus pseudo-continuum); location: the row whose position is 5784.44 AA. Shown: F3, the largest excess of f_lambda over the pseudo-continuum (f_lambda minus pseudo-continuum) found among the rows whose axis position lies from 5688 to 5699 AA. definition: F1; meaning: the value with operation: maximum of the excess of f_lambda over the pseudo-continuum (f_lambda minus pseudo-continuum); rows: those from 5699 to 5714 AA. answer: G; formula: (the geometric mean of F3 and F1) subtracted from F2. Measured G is -2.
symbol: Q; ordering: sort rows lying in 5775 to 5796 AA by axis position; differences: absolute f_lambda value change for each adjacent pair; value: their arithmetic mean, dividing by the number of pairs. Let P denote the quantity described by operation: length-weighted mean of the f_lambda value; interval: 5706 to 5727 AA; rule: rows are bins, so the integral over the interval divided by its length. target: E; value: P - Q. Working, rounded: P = 14.3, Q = 0.7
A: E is 13.5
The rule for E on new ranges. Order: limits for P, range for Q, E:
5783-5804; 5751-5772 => 13.7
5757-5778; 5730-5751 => 14.1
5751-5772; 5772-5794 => 14.5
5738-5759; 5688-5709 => 13.8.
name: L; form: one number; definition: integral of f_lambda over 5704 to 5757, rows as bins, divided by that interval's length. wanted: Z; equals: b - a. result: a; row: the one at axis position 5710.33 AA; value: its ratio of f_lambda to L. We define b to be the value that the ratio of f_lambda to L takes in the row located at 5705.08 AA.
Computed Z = -0.09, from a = 0.84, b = 0.75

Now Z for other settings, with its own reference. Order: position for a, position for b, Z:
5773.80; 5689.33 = -0.07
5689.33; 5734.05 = -0.04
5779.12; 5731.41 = -0.18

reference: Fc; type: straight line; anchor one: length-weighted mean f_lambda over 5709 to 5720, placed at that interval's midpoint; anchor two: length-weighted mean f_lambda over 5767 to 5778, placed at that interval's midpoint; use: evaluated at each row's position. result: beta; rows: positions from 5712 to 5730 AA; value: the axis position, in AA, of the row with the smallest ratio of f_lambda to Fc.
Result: 5728.77 AA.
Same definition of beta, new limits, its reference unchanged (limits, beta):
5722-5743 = 5728.77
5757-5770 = 5765.82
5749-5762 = 5749.91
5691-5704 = 5697.20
